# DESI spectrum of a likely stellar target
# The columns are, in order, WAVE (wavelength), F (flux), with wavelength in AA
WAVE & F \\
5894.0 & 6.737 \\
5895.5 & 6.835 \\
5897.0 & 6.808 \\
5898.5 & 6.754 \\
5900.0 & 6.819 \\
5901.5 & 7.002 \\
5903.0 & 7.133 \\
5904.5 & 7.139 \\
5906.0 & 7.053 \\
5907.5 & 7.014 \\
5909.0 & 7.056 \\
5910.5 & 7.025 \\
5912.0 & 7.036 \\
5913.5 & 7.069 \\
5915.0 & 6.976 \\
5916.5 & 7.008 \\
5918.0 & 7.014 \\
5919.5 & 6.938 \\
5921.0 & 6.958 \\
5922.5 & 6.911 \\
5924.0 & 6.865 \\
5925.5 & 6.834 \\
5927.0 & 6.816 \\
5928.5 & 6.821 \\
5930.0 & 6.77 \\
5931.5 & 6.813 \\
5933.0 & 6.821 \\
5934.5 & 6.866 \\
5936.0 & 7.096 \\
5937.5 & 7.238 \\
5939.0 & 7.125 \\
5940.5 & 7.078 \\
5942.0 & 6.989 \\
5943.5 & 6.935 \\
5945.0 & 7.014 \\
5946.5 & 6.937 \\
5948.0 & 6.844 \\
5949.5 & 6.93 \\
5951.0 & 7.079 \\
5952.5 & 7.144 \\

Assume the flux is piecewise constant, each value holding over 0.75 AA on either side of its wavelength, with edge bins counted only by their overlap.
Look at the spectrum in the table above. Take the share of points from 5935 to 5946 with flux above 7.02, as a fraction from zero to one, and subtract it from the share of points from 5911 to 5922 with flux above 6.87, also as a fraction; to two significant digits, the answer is 0.43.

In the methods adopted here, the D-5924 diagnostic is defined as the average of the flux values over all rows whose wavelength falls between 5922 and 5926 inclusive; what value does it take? 6.87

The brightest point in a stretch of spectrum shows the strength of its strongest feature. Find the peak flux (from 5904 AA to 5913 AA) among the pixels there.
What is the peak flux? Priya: 7.139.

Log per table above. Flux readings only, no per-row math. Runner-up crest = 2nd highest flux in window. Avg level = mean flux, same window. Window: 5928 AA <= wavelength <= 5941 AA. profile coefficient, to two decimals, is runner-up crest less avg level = 0.17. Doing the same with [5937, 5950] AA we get 0.12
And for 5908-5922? 0.05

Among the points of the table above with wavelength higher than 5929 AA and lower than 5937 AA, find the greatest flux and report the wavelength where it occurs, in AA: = 5936.0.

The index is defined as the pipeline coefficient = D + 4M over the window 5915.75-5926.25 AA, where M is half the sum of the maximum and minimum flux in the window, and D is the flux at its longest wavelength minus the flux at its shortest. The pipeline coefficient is 27.5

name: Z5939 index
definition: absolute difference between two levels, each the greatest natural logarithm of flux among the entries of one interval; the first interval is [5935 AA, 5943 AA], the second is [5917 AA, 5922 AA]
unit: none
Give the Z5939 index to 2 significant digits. 0.031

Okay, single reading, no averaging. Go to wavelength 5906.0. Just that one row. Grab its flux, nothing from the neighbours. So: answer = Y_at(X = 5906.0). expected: 7.053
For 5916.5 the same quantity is 7.008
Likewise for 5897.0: 6.808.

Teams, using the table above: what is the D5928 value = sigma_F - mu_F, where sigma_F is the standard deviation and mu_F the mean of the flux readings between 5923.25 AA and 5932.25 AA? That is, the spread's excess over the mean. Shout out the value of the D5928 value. -6.79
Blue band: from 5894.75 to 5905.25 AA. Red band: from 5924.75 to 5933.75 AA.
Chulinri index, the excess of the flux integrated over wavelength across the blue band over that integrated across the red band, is 11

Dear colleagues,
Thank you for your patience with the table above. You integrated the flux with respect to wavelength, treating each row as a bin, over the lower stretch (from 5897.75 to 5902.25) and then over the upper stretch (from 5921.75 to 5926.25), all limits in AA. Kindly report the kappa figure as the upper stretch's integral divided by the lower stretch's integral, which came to 1.00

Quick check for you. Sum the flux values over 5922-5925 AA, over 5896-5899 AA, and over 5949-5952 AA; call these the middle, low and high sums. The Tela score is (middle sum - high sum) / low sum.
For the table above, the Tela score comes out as -0.017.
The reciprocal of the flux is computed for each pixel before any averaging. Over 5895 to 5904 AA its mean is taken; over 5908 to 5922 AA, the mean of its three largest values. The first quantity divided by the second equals 1.01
